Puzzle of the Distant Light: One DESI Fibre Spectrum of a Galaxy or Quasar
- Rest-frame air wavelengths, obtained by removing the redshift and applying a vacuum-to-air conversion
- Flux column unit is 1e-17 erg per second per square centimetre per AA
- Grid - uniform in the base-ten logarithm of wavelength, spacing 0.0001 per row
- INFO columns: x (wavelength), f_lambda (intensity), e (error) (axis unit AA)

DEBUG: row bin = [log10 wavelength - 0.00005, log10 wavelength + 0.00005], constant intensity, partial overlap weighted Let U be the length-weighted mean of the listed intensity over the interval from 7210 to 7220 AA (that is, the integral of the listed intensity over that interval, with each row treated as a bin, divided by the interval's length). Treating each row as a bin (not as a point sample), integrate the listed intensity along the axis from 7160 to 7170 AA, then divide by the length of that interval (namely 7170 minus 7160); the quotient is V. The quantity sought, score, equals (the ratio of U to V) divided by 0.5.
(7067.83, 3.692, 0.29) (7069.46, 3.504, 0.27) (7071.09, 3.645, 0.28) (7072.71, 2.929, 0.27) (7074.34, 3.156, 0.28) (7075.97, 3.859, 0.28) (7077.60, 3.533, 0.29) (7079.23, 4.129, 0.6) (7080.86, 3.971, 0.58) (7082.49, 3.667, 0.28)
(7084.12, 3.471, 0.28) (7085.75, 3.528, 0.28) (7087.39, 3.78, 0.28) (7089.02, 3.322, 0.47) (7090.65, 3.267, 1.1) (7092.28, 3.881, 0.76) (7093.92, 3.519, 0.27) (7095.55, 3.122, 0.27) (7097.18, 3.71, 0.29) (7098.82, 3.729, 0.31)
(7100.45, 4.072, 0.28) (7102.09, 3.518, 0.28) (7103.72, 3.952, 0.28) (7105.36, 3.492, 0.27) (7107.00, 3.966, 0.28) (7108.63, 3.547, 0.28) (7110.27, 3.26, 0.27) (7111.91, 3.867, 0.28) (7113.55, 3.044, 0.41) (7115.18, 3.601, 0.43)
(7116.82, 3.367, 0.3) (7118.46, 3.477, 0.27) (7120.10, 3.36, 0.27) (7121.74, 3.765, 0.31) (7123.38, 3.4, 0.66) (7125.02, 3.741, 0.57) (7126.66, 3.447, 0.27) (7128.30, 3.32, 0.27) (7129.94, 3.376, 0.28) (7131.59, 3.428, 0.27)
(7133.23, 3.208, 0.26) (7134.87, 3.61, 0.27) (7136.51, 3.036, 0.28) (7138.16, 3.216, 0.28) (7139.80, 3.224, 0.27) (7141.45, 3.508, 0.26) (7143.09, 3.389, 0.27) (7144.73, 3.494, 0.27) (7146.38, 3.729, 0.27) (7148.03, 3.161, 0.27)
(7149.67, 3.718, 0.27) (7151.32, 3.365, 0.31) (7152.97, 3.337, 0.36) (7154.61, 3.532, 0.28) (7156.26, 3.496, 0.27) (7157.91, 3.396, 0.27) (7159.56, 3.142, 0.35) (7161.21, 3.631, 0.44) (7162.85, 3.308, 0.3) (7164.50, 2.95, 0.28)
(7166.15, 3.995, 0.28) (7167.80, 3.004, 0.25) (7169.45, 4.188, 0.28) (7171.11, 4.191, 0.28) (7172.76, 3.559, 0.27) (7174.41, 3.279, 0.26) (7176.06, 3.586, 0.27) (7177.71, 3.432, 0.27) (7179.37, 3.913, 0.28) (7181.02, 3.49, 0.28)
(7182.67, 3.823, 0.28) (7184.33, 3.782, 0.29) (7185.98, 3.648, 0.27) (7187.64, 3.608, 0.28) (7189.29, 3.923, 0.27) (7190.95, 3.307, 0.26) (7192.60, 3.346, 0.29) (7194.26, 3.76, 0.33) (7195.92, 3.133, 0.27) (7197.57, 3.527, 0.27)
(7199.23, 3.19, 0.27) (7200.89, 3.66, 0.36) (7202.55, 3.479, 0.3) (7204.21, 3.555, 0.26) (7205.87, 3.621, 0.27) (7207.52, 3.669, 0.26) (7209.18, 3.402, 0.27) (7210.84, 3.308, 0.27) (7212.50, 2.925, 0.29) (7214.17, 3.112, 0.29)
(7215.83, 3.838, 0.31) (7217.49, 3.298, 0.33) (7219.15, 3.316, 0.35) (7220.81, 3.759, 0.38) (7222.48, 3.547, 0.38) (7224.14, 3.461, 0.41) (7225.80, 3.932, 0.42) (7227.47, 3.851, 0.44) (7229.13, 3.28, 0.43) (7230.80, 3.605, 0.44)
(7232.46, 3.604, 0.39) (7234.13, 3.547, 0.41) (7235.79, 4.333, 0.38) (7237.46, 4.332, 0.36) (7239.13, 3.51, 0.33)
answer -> 1.90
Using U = 3.30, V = 3.48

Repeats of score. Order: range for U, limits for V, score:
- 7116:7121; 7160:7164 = 2.00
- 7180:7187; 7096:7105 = 1.97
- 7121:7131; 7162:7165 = 2.21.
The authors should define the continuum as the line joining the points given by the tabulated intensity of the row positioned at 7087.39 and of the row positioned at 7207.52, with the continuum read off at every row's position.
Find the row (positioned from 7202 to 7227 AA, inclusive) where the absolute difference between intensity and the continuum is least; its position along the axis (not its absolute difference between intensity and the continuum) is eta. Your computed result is 7207.52 AA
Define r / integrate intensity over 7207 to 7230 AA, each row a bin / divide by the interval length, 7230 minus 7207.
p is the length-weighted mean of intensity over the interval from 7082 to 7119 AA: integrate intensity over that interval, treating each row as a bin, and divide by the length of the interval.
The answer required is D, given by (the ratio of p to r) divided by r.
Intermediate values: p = 3.57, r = 3.47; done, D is 0.30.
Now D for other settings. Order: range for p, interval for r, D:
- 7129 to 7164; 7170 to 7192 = 0.25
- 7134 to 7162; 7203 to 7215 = 0.30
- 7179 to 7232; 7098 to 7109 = 0.25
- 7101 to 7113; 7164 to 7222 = 0.29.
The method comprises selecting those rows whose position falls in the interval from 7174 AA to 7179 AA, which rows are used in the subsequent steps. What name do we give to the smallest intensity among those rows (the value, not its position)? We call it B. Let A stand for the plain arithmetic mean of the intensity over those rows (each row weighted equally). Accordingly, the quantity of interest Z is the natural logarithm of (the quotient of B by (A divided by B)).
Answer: 1.14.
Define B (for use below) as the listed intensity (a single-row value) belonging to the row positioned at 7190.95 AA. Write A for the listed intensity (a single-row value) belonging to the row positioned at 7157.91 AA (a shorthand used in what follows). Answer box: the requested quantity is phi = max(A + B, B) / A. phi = 1.97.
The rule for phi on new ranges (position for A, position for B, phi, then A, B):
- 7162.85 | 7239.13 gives 2.06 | 3.308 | 3.51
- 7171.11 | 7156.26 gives 1.83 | 4.191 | 3.496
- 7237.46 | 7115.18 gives 1.83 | 4.332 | 3.601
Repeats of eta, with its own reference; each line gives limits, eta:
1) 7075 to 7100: 7087.39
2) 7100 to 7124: 7121.74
